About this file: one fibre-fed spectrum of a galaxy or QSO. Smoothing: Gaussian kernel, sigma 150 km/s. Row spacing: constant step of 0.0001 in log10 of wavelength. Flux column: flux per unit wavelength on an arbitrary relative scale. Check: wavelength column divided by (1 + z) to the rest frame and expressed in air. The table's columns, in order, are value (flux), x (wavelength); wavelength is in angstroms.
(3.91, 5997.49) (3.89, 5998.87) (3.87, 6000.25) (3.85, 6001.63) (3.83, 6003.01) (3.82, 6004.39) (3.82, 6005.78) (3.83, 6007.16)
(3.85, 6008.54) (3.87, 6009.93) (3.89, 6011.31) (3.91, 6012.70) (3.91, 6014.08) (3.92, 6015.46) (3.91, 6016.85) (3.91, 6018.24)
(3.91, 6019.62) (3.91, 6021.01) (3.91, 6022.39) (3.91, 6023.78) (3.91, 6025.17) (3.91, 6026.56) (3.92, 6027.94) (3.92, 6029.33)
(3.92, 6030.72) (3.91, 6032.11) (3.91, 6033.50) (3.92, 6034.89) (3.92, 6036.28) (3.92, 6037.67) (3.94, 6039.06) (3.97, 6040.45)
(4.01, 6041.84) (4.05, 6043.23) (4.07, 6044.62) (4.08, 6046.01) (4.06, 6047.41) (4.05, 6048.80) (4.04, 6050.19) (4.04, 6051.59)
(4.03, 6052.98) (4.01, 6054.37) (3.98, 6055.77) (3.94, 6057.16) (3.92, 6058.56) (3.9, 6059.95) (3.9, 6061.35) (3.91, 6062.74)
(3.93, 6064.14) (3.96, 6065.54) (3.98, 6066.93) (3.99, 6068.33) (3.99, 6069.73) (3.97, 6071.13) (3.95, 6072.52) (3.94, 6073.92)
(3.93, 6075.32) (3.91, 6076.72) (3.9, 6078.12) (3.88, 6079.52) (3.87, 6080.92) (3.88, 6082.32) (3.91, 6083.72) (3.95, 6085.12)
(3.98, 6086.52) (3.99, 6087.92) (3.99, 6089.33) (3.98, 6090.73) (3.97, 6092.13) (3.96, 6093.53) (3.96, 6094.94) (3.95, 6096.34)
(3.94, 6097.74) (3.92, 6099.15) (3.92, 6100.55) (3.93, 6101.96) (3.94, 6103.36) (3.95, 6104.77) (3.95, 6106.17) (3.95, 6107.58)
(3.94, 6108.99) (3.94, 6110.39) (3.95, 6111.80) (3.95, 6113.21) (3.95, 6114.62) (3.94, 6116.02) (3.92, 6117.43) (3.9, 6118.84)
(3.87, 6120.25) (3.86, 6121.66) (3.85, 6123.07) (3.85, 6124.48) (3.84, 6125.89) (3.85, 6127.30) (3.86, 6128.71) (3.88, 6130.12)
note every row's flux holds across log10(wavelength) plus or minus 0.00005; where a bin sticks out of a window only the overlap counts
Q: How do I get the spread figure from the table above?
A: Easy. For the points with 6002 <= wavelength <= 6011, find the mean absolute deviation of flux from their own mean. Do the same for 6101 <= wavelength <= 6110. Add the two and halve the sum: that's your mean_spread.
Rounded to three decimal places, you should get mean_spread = 0.011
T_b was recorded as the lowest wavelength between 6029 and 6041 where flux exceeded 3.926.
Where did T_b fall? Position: 6039.06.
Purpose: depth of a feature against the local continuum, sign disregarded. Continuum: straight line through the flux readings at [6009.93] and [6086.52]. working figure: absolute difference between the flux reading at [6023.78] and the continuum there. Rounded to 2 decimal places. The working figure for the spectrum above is 0.02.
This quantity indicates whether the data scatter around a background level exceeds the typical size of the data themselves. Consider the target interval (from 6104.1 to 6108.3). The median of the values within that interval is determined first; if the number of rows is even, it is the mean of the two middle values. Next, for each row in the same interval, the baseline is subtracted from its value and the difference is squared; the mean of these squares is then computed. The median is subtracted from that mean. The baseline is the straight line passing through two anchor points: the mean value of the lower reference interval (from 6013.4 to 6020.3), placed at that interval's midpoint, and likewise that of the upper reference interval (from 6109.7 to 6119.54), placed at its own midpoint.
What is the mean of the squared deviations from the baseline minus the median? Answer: -3.950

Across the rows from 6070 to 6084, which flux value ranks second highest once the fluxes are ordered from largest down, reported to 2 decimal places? 3.95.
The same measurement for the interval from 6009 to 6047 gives 4.07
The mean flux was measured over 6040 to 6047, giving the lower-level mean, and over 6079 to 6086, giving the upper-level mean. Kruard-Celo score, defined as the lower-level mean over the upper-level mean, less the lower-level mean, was -3.00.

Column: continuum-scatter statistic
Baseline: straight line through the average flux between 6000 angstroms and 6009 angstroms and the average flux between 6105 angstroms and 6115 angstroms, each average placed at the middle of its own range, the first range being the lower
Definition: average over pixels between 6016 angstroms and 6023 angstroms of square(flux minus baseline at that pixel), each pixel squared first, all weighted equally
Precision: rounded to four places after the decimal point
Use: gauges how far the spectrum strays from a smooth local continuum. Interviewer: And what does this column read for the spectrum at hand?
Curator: 0.0031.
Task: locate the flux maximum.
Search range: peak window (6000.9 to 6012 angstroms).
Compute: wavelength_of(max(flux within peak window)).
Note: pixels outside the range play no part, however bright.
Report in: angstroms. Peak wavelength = 6011.31 angstroms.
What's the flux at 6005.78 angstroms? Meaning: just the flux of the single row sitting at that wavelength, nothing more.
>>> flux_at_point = 3.82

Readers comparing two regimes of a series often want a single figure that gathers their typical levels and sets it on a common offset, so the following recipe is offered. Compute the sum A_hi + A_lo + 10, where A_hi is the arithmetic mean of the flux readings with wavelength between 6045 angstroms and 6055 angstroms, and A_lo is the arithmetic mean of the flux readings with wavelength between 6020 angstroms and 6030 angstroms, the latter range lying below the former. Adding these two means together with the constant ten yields 18.0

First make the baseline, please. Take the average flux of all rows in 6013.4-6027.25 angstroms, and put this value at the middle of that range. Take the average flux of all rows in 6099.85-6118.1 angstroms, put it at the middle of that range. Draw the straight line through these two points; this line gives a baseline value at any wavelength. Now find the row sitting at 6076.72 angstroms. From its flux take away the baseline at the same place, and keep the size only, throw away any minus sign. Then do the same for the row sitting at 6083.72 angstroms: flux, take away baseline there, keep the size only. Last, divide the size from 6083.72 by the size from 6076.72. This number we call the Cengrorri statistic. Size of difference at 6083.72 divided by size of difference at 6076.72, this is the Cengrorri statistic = 1.1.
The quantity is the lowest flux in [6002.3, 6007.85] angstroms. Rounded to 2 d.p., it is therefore 3.82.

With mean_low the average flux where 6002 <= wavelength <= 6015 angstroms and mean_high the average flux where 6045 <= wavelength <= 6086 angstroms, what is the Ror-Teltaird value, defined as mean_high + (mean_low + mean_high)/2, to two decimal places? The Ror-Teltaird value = 7.87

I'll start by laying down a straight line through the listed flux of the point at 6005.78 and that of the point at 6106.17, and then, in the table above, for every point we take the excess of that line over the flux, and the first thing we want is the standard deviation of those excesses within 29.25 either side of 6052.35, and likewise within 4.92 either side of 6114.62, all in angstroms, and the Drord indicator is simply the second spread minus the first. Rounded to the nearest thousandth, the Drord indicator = -0.041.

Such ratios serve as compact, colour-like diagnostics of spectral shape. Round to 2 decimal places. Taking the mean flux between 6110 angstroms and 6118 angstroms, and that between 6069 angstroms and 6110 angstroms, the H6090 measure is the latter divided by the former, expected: 1.00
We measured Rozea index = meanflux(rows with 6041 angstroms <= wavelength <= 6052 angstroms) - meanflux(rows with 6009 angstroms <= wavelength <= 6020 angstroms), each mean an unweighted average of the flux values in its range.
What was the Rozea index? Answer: 0.15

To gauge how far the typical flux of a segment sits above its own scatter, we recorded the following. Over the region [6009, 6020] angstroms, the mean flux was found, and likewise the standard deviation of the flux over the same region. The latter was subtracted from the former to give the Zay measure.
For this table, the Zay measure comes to 3.89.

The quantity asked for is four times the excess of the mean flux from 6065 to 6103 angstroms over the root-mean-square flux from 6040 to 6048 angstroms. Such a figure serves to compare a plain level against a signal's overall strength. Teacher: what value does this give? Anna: -0.38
